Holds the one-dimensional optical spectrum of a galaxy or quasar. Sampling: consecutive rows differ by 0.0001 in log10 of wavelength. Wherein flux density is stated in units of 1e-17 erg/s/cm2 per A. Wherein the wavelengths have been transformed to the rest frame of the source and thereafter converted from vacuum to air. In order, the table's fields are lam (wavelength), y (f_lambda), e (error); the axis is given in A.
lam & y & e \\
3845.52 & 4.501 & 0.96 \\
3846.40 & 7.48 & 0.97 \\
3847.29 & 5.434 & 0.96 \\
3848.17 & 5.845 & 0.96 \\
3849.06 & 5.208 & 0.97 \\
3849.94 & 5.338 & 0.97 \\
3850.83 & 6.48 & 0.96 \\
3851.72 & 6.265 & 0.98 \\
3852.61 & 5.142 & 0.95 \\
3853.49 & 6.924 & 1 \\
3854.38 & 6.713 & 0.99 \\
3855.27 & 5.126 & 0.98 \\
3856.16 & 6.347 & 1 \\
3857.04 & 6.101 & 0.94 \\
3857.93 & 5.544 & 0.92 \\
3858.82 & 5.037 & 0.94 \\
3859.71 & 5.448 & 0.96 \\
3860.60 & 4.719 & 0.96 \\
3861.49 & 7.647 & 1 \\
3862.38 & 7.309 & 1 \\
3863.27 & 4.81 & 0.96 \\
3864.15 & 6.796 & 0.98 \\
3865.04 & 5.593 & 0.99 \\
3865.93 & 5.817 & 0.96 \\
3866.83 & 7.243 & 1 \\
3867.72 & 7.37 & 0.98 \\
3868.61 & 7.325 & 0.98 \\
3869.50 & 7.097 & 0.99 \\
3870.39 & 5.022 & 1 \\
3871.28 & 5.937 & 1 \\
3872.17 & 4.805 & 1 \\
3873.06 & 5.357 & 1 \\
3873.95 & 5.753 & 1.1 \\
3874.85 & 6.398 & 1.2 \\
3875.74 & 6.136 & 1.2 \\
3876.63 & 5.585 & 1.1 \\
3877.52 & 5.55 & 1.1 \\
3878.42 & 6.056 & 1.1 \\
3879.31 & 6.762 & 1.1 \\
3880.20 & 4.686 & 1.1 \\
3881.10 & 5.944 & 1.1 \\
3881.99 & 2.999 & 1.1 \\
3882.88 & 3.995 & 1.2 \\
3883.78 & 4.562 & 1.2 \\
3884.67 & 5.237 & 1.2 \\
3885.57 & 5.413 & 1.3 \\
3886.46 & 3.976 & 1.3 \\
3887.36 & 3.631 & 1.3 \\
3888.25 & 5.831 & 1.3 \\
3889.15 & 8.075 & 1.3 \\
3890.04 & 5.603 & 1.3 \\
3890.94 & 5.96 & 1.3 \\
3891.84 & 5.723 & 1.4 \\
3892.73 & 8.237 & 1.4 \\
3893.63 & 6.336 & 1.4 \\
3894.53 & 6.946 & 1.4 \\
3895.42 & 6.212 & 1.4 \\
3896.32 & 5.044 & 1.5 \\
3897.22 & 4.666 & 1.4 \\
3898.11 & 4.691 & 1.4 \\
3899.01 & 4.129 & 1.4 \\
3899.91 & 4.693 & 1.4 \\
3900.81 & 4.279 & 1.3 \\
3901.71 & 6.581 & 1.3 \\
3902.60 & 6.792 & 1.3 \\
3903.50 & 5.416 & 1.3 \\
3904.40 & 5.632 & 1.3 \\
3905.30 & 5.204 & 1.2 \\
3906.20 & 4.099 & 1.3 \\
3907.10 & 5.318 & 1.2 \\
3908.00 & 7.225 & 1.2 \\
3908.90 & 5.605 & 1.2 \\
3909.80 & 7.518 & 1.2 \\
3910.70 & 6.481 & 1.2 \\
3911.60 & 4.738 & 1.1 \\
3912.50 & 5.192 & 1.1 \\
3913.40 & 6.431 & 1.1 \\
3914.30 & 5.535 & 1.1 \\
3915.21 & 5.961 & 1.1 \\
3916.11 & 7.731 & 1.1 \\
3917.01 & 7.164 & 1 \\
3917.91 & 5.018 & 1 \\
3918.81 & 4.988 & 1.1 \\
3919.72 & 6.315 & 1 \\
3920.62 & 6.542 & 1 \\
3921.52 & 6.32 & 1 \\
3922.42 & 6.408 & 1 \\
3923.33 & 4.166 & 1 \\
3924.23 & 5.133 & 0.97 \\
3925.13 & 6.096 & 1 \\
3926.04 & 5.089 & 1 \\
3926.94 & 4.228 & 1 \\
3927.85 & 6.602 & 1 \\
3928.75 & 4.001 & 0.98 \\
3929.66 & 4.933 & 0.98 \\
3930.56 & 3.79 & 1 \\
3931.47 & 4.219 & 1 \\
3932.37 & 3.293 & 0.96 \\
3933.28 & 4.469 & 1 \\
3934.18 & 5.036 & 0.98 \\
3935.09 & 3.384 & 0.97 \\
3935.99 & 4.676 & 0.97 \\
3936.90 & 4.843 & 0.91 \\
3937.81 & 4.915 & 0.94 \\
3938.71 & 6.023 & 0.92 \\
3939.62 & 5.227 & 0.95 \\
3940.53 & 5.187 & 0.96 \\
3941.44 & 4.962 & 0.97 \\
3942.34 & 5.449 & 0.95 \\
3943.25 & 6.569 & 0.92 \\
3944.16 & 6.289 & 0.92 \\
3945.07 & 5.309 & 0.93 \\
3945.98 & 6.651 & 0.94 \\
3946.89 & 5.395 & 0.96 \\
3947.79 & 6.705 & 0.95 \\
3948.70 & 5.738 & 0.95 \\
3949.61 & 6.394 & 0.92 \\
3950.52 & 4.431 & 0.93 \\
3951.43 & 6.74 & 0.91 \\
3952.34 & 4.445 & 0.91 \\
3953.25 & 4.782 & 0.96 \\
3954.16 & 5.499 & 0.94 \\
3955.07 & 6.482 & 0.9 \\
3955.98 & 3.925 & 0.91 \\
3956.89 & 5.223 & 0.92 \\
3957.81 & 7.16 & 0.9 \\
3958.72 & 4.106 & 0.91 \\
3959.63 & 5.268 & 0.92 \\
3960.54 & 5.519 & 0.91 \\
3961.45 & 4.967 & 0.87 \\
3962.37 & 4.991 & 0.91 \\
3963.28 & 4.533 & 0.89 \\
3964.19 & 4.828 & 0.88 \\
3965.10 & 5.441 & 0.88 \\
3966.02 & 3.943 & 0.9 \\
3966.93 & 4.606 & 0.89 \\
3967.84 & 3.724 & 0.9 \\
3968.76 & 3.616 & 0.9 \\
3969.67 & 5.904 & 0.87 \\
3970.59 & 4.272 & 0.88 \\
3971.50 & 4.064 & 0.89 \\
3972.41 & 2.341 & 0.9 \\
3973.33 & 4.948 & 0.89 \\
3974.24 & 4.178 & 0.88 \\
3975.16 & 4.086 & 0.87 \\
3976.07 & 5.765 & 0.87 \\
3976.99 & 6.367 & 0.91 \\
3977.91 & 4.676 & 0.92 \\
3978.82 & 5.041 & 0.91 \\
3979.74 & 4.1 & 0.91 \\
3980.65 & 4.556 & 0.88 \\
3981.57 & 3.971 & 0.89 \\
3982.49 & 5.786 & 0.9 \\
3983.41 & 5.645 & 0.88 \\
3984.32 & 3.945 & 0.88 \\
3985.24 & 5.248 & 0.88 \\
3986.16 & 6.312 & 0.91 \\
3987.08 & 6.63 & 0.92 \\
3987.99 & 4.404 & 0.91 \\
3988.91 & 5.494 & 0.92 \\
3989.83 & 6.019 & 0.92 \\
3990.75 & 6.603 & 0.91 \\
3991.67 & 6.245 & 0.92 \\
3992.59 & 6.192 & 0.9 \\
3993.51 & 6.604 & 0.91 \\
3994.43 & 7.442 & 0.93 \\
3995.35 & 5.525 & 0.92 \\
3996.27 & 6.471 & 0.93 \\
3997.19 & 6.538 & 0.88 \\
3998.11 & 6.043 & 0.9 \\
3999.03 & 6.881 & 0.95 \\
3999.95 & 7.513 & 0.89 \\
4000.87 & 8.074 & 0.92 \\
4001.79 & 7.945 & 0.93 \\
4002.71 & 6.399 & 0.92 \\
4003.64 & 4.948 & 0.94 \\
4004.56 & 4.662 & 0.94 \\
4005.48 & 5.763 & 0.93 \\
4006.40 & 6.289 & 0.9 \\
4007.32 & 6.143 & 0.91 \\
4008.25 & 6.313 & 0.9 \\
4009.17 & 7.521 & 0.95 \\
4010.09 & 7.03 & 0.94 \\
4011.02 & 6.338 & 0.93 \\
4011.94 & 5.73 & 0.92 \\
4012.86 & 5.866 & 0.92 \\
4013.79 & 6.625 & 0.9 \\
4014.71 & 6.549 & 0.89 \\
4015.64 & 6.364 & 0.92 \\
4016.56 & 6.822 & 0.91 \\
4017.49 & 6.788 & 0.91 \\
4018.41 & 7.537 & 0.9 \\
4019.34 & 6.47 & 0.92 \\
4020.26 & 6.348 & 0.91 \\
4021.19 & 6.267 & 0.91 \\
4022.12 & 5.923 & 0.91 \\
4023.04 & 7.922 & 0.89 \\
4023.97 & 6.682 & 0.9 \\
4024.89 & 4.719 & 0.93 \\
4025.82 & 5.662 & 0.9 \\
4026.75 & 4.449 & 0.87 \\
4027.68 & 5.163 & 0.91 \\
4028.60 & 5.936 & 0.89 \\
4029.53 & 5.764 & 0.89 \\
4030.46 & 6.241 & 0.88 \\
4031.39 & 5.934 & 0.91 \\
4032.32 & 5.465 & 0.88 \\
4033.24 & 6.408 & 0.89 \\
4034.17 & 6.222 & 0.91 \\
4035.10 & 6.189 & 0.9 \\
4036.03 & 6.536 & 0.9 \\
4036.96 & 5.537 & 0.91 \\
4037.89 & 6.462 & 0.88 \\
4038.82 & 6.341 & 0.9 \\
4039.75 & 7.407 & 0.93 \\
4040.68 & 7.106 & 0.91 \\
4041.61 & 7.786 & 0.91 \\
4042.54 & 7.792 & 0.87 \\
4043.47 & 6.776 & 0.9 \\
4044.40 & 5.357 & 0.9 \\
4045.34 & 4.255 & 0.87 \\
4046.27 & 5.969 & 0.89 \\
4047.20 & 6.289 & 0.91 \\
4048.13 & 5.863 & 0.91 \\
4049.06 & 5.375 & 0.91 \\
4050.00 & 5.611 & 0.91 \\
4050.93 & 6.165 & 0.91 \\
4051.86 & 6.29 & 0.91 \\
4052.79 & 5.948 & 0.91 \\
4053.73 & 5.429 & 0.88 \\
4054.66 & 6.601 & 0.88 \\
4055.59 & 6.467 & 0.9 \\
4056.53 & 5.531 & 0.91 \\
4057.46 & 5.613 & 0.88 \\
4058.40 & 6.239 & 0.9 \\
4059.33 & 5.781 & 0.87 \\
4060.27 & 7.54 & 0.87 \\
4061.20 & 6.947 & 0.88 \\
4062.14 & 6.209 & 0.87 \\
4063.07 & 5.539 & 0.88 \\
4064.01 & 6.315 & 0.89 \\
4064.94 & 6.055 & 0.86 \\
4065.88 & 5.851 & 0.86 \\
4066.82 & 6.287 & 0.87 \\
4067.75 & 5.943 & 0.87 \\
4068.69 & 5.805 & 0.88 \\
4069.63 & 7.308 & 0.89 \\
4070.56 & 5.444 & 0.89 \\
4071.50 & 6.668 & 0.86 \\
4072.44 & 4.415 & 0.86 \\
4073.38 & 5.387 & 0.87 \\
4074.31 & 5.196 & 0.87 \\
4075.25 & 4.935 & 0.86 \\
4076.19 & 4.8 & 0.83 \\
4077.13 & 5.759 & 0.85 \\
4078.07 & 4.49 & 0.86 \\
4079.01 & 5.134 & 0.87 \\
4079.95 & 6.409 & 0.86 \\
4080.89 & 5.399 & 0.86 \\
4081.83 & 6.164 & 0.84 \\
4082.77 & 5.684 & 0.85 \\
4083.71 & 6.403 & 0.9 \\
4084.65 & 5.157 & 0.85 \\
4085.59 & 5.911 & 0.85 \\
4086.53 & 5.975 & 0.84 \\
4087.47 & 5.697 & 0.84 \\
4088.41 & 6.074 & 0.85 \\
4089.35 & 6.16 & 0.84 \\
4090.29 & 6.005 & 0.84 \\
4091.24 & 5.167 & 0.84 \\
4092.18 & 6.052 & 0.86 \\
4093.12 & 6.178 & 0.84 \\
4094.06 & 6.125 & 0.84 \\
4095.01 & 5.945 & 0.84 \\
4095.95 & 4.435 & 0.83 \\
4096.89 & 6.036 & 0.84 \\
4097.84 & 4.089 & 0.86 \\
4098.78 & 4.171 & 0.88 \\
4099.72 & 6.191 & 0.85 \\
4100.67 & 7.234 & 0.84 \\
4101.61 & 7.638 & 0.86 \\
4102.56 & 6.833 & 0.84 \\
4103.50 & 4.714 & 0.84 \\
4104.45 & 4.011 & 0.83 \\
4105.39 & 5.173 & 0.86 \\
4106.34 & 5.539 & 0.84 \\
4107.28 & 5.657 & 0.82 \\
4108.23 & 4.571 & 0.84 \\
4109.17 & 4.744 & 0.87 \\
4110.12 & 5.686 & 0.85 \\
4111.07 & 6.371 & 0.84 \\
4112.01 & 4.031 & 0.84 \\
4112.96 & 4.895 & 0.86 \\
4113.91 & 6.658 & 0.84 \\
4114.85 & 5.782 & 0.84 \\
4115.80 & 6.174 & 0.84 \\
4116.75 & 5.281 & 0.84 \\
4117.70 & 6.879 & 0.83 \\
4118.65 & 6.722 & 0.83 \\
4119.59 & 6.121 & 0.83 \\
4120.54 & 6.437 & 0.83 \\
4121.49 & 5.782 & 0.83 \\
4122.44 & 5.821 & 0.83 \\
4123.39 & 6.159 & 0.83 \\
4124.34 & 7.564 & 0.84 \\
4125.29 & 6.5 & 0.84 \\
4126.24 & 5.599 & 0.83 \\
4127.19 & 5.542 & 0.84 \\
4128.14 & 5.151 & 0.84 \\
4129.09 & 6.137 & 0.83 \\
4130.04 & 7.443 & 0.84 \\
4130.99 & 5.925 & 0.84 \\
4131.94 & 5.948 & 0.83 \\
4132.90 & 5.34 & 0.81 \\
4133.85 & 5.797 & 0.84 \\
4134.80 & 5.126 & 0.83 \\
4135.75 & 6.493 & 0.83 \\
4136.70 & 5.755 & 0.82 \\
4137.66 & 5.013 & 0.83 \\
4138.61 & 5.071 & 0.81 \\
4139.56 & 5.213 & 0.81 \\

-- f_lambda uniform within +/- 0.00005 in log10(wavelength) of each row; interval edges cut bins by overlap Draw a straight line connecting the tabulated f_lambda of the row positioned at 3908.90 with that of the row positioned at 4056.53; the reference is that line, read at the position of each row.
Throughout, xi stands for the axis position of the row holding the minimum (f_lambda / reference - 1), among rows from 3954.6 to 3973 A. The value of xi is 3972.41 A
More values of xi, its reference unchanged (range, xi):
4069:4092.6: 4072.44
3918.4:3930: 3928.75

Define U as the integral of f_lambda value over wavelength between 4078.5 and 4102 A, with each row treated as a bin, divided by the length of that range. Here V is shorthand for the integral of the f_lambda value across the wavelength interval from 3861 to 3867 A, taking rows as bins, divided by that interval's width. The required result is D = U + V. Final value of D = 12.2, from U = 5.81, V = 6.4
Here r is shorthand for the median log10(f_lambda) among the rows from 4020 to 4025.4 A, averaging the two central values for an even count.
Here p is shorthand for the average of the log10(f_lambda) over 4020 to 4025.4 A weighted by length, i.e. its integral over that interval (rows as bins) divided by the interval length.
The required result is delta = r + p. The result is 1.59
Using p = 0.794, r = 0.80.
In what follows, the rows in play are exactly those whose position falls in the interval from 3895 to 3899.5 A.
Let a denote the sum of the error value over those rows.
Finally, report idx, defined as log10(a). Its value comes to 0.85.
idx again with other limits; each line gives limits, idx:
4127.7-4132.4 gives 0.62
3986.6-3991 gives 0.66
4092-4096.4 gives 0.62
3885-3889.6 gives 0.81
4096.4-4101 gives 0.63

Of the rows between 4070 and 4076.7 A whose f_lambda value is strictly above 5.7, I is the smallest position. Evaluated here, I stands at 4071.50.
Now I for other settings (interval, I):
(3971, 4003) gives 3976.07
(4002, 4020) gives 4002.71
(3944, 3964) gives 3944.16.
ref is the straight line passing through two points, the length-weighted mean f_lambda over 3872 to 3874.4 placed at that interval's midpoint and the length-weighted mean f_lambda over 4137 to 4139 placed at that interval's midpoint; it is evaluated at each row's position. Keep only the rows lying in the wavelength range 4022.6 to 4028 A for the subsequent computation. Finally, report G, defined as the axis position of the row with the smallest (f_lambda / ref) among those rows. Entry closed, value 4026.75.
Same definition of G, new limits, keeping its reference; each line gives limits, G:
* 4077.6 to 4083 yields 4078.07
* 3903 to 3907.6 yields 3906.20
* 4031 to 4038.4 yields 4032.32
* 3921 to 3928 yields 3923.33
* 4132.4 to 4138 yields 4137.66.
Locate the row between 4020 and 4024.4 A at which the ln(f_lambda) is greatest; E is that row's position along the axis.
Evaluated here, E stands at 4023.04 A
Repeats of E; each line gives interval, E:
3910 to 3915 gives 3910.70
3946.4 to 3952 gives 3951.43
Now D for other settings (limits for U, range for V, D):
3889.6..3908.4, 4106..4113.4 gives 10.8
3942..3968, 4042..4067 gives 11.4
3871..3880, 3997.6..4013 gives 12.3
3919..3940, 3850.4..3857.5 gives 11.2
